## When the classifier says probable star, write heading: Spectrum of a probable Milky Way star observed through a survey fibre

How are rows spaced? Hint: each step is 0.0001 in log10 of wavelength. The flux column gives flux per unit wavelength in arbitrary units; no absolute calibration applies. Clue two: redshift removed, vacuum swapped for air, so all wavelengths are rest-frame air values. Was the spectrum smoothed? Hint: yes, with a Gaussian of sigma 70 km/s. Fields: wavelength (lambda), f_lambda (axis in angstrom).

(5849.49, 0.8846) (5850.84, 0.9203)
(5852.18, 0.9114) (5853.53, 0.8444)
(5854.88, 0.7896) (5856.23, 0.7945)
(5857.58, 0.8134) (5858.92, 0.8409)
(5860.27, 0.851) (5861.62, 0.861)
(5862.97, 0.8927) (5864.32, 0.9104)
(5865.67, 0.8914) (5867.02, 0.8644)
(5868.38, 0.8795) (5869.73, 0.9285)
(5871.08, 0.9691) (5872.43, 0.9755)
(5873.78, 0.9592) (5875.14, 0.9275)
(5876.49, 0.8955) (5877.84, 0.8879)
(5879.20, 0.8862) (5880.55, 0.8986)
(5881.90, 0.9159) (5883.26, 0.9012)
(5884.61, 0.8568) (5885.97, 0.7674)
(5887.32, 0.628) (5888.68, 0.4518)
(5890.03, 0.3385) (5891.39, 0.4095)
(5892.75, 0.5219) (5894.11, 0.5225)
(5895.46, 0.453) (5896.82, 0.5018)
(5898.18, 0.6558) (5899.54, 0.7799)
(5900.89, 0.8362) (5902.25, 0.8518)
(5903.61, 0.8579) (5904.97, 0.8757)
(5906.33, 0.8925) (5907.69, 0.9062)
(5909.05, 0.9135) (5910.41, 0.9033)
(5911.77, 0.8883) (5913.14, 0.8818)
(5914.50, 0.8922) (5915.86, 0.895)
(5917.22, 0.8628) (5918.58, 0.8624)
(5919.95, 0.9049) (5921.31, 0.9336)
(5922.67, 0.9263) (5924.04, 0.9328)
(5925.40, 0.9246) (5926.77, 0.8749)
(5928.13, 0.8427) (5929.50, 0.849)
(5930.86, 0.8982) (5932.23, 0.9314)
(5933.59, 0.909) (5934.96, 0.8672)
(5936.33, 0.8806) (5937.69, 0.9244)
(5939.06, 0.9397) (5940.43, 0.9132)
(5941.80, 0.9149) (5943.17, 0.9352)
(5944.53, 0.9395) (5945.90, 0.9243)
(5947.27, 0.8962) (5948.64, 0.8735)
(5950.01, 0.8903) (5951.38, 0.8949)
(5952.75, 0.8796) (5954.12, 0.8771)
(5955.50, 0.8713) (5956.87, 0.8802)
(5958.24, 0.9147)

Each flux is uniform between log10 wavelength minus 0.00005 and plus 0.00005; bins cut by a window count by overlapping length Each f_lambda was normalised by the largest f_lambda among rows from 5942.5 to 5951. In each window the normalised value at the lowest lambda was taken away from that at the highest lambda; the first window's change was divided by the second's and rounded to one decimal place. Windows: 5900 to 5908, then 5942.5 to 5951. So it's -1.6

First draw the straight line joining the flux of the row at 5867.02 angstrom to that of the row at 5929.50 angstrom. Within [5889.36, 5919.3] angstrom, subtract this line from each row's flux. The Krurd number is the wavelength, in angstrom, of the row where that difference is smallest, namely 5890.03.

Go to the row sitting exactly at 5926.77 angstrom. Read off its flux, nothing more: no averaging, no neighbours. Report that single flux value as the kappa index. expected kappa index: 0.8749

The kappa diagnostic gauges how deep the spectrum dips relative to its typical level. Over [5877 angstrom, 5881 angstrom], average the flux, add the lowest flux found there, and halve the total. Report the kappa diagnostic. 0.889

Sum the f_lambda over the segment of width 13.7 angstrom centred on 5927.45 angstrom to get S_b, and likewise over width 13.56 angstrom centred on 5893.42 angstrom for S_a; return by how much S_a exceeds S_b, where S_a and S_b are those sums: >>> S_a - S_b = -3.8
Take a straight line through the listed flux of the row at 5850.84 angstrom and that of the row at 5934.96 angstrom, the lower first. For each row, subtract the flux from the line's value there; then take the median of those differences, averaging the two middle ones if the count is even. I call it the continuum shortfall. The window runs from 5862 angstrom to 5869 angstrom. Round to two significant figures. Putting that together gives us 0.020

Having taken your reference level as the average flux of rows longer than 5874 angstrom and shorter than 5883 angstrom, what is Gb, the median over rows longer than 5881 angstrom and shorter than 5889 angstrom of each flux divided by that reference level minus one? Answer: -0.10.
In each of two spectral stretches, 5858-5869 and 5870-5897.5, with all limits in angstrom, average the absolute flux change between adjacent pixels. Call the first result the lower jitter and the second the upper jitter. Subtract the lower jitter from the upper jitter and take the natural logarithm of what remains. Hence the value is -3.4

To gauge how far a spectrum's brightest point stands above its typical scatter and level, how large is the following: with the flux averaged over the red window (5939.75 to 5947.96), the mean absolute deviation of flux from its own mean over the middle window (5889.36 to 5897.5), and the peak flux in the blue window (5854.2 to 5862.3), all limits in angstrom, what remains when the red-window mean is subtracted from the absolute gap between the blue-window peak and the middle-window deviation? -0.12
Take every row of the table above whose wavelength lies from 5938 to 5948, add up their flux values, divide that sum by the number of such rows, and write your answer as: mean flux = 0.92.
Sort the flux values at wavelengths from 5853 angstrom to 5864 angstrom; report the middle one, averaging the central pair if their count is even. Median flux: 0.843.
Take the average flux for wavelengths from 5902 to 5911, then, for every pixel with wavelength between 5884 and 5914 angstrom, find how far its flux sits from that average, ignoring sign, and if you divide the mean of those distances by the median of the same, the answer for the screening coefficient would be 2.3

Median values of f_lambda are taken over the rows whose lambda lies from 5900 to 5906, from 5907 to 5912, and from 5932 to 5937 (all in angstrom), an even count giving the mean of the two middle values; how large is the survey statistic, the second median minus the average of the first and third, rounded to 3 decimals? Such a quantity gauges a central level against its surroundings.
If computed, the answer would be 0.030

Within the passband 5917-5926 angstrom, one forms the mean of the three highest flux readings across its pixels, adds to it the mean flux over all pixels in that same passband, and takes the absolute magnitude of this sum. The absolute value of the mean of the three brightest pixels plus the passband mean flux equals 1.84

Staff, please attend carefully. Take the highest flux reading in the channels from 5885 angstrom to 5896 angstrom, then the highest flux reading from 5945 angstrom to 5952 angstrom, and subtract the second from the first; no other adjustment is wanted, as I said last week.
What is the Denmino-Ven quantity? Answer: -0.16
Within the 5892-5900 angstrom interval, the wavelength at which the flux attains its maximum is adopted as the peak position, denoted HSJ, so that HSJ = 5899.54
